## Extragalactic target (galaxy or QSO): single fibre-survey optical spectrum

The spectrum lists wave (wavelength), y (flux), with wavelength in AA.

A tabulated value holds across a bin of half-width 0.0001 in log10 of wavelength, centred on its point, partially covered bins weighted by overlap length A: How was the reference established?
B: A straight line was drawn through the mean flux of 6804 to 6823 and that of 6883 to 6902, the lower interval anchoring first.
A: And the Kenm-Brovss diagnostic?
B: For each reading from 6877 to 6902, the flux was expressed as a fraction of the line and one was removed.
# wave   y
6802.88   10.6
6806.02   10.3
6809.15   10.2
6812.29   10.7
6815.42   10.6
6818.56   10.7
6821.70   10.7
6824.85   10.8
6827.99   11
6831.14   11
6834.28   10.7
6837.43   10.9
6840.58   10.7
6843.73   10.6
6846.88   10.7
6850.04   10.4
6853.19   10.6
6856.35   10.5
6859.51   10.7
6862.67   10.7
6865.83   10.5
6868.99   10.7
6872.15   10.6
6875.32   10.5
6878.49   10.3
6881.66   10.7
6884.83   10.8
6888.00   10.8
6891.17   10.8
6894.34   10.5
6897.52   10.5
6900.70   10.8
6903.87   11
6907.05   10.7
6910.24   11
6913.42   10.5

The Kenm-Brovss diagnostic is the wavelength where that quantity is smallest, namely 6878.49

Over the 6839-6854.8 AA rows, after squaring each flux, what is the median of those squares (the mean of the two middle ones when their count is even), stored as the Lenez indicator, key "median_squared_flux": 112.4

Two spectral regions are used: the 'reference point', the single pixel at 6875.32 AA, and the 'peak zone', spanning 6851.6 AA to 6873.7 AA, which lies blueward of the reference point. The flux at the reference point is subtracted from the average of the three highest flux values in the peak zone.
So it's 0.20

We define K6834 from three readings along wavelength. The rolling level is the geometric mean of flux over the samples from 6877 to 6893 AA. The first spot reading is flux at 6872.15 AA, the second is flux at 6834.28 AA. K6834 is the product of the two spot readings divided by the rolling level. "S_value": 10.6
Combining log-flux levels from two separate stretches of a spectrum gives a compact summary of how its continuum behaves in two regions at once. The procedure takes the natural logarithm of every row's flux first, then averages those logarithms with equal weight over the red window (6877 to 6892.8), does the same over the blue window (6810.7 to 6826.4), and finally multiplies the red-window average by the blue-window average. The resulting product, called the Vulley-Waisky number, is 5.61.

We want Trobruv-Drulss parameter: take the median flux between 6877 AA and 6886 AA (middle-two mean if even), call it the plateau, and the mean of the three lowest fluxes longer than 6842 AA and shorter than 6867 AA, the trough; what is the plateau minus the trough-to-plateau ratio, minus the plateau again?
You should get -0.978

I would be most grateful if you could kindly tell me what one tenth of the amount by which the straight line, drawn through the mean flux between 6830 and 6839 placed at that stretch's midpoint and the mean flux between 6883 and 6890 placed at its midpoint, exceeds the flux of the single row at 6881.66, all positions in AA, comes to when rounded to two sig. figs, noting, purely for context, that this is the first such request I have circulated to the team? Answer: 0.011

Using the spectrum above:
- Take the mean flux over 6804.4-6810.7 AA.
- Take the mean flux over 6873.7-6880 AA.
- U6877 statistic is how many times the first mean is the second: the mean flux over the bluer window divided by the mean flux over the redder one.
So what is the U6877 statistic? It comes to 0.99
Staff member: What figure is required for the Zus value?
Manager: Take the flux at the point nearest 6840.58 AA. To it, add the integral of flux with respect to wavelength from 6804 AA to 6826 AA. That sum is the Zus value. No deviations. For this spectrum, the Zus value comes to 243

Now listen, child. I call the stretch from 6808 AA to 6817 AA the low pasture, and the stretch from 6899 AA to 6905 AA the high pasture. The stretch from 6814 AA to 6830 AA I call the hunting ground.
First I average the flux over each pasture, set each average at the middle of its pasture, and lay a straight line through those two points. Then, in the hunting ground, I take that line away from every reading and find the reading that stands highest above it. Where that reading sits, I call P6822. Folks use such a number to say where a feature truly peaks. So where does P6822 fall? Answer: 6827.99 AA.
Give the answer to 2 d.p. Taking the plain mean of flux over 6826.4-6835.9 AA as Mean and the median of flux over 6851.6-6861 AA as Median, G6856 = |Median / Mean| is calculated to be 0.97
